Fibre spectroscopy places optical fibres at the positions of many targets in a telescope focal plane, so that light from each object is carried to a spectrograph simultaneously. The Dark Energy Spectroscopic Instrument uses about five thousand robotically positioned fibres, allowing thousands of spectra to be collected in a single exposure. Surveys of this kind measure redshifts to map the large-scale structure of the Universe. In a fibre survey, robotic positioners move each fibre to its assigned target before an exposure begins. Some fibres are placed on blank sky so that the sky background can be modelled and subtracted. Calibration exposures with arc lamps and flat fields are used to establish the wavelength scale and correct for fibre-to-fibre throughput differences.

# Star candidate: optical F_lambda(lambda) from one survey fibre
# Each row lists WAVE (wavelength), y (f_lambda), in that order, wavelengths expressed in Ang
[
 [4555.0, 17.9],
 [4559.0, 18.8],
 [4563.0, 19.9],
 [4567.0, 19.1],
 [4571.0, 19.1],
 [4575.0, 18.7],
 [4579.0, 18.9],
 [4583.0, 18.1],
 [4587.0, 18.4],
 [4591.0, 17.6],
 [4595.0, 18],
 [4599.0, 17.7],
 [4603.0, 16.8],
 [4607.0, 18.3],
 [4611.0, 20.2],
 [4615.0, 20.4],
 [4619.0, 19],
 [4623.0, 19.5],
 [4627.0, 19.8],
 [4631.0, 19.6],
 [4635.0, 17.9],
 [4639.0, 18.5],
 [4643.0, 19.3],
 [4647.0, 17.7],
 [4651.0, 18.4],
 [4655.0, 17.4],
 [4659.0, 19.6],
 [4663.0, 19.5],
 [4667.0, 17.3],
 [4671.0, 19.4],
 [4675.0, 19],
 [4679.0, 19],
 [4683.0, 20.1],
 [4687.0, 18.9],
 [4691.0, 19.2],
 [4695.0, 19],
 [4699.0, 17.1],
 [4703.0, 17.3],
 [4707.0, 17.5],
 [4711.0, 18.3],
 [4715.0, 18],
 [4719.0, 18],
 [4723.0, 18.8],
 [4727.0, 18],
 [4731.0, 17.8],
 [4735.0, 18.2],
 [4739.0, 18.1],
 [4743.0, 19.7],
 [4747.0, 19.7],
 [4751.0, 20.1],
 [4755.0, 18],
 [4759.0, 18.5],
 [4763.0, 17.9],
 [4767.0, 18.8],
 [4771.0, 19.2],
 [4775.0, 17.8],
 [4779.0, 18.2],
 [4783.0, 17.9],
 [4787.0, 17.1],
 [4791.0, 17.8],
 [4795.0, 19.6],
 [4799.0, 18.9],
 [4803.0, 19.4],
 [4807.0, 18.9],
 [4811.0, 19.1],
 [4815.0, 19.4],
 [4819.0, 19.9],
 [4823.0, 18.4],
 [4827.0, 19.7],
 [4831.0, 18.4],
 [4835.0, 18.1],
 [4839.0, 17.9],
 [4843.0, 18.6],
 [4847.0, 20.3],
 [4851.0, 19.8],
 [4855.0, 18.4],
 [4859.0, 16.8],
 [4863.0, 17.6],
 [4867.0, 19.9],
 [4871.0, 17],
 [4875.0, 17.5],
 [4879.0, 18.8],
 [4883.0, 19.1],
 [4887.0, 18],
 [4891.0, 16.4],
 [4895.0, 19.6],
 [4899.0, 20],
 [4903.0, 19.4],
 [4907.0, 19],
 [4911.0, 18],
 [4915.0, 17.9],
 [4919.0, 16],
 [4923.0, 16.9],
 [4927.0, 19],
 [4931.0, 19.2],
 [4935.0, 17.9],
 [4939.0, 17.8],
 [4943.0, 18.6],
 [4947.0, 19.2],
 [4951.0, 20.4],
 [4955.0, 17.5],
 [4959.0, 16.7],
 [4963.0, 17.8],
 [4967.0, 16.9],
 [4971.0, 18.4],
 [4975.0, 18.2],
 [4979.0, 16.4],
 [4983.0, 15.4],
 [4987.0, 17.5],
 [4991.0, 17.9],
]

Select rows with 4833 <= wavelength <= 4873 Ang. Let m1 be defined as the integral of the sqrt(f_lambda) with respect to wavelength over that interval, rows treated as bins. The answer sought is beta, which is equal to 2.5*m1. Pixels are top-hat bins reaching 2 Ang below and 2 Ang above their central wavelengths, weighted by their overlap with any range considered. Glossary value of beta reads 429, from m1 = 172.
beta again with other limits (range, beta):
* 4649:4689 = 434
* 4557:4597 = 432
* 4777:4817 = 432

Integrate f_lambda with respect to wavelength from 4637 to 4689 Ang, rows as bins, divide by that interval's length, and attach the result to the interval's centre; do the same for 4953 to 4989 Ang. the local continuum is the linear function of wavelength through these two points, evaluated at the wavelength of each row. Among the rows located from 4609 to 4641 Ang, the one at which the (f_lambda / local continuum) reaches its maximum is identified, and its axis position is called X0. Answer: 4615.0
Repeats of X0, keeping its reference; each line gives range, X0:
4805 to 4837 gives 4819.0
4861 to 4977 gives 4951.0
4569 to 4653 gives 4615.0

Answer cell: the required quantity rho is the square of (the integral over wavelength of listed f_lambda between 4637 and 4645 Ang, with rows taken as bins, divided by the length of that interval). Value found 357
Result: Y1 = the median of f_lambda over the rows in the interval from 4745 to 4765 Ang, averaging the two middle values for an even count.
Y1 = 18.5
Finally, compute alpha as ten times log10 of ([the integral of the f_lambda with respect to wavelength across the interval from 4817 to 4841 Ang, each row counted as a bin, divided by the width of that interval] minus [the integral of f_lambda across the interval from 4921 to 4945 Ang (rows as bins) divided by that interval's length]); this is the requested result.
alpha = -3.0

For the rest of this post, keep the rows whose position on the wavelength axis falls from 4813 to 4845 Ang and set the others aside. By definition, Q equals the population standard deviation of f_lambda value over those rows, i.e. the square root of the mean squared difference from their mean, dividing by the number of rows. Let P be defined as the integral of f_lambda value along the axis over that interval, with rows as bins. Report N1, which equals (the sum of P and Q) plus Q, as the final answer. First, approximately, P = 602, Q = 0.71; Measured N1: 603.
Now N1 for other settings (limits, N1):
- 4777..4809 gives 593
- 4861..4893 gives 579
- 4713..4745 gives 588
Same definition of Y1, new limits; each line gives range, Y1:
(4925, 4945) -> 18.6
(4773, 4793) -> 17.8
